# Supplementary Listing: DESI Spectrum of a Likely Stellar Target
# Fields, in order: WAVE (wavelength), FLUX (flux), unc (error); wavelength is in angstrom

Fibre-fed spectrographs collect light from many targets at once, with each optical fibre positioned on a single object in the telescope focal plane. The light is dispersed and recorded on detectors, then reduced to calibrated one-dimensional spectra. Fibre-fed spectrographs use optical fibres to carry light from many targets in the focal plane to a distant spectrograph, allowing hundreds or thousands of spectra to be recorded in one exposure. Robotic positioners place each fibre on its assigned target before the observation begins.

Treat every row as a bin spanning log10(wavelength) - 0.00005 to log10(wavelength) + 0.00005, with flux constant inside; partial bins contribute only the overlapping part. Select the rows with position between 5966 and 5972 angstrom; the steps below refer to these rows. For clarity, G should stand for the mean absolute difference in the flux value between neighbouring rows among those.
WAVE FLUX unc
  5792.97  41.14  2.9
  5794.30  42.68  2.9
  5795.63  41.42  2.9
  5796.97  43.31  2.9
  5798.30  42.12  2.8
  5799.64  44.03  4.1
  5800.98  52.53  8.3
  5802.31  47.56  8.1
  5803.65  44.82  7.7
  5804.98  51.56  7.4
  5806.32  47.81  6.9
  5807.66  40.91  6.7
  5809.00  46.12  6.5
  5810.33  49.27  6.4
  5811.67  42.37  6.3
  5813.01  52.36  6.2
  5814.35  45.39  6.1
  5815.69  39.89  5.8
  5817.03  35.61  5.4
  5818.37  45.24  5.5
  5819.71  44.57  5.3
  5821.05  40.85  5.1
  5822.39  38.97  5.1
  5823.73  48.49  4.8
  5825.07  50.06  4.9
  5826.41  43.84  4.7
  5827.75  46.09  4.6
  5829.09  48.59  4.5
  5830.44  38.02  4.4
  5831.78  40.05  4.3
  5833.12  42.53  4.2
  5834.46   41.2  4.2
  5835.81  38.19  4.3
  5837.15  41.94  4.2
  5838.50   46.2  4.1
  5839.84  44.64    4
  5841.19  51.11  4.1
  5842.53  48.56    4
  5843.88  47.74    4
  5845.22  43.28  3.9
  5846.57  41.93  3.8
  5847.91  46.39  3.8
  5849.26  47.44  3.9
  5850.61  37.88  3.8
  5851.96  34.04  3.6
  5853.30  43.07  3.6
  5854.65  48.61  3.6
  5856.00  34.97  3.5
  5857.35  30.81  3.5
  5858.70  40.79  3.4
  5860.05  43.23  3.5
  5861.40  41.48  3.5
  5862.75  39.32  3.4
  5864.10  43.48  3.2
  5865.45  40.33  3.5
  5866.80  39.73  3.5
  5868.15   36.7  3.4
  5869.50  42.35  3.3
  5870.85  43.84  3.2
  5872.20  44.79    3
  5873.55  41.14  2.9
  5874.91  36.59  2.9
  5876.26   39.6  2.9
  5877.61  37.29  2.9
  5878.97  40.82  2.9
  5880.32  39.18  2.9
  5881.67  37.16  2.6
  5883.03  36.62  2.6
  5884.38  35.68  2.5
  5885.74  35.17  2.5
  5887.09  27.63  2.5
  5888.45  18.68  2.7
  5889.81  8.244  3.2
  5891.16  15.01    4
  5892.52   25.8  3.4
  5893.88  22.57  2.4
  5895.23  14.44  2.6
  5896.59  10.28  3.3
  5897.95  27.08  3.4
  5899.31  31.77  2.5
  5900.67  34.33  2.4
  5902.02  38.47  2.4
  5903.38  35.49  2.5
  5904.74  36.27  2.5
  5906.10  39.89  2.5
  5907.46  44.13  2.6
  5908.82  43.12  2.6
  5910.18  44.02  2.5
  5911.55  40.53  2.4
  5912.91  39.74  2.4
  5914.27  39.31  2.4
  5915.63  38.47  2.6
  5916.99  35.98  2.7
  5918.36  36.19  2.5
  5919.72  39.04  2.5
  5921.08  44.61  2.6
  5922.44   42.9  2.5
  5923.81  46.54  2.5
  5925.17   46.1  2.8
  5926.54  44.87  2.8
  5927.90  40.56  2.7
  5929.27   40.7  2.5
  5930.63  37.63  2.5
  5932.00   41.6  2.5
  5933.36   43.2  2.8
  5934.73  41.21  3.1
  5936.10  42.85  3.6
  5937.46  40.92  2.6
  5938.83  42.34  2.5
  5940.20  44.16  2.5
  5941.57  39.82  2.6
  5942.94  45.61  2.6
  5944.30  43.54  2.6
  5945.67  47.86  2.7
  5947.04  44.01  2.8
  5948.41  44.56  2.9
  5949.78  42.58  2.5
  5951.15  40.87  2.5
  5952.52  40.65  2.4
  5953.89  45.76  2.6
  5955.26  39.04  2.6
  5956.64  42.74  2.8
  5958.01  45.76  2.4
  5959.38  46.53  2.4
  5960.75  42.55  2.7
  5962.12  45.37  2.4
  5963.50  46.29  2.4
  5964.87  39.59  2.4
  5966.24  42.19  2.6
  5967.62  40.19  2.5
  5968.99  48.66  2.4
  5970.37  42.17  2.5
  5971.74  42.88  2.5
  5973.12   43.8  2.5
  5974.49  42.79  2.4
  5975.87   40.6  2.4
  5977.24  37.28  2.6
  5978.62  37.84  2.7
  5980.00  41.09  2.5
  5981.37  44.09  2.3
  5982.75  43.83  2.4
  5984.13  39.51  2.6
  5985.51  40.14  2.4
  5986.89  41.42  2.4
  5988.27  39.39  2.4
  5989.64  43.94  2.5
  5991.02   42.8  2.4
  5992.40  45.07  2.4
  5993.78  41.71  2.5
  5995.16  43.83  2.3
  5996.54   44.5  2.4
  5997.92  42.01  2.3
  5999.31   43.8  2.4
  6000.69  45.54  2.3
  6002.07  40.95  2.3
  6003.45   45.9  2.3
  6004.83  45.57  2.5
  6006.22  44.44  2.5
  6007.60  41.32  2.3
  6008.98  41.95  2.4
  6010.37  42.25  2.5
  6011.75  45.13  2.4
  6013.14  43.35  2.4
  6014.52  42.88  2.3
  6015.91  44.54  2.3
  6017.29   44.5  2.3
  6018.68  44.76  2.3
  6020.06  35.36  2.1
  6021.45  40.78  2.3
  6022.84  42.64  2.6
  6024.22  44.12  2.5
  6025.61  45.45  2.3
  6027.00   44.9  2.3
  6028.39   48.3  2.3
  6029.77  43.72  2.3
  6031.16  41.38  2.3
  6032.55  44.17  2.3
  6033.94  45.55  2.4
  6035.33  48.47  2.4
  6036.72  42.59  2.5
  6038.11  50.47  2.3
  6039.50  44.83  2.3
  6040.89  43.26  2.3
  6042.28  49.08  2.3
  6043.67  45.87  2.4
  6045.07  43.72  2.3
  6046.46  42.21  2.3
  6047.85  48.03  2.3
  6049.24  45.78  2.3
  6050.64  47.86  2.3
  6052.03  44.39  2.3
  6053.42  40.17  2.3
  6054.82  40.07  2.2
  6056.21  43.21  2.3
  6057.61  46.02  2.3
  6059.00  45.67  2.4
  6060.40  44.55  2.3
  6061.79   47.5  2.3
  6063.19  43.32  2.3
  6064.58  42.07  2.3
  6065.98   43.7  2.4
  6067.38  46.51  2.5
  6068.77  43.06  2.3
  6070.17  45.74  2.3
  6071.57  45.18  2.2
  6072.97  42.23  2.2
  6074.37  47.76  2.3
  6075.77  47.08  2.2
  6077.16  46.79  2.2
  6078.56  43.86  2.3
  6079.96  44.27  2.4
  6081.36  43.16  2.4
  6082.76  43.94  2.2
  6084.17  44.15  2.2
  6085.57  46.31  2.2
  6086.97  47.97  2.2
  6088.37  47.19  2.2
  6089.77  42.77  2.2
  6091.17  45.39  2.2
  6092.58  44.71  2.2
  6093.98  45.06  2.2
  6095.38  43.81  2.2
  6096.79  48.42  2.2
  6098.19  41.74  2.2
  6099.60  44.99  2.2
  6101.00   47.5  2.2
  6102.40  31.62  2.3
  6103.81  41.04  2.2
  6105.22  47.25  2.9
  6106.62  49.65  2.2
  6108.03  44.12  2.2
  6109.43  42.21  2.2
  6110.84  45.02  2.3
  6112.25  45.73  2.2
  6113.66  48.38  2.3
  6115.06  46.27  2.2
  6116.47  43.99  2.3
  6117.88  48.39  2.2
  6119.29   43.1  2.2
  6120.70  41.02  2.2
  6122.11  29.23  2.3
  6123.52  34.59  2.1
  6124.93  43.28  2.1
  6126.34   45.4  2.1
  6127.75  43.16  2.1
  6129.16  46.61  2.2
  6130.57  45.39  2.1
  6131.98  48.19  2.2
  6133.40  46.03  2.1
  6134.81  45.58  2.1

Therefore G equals 4.4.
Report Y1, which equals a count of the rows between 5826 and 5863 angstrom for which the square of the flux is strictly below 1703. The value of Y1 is 10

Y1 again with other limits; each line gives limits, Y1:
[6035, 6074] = 2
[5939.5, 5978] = 8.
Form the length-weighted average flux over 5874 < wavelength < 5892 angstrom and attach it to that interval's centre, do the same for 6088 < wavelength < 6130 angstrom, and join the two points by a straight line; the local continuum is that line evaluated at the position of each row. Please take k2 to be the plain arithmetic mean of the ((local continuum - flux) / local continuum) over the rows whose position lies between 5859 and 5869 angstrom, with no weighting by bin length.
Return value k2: -0.34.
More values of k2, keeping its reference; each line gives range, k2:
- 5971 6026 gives -0.13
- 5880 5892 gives 0.11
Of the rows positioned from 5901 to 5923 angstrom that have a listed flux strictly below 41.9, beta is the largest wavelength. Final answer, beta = 5919.72 angstrom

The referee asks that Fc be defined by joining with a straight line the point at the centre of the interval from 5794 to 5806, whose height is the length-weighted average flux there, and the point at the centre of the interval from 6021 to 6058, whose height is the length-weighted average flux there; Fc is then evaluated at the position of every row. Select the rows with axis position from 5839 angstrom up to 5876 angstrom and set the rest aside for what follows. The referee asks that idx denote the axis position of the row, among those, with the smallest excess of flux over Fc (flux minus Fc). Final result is 5857.35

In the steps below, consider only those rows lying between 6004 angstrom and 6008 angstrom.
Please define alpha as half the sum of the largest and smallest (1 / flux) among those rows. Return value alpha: 0.0231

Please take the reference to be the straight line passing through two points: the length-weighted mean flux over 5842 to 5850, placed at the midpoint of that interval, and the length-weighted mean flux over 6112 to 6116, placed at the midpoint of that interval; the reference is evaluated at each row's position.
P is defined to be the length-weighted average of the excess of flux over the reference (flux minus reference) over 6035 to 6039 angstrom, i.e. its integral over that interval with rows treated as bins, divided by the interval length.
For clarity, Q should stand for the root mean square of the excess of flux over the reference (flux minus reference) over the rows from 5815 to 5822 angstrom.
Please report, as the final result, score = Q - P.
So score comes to 5.2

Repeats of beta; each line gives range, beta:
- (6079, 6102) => 6098.19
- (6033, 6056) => 6054.82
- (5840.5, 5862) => 5861.40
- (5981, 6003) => 6002.07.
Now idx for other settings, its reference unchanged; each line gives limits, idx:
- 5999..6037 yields 6020.06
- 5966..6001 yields 5977.24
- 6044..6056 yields 6054.82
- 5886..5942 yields 5889.81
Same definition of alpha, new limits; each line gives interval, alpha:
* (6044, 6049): 0.0223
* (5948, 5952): 0.0235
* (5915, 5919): 0.0269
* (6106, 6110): 0.0219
